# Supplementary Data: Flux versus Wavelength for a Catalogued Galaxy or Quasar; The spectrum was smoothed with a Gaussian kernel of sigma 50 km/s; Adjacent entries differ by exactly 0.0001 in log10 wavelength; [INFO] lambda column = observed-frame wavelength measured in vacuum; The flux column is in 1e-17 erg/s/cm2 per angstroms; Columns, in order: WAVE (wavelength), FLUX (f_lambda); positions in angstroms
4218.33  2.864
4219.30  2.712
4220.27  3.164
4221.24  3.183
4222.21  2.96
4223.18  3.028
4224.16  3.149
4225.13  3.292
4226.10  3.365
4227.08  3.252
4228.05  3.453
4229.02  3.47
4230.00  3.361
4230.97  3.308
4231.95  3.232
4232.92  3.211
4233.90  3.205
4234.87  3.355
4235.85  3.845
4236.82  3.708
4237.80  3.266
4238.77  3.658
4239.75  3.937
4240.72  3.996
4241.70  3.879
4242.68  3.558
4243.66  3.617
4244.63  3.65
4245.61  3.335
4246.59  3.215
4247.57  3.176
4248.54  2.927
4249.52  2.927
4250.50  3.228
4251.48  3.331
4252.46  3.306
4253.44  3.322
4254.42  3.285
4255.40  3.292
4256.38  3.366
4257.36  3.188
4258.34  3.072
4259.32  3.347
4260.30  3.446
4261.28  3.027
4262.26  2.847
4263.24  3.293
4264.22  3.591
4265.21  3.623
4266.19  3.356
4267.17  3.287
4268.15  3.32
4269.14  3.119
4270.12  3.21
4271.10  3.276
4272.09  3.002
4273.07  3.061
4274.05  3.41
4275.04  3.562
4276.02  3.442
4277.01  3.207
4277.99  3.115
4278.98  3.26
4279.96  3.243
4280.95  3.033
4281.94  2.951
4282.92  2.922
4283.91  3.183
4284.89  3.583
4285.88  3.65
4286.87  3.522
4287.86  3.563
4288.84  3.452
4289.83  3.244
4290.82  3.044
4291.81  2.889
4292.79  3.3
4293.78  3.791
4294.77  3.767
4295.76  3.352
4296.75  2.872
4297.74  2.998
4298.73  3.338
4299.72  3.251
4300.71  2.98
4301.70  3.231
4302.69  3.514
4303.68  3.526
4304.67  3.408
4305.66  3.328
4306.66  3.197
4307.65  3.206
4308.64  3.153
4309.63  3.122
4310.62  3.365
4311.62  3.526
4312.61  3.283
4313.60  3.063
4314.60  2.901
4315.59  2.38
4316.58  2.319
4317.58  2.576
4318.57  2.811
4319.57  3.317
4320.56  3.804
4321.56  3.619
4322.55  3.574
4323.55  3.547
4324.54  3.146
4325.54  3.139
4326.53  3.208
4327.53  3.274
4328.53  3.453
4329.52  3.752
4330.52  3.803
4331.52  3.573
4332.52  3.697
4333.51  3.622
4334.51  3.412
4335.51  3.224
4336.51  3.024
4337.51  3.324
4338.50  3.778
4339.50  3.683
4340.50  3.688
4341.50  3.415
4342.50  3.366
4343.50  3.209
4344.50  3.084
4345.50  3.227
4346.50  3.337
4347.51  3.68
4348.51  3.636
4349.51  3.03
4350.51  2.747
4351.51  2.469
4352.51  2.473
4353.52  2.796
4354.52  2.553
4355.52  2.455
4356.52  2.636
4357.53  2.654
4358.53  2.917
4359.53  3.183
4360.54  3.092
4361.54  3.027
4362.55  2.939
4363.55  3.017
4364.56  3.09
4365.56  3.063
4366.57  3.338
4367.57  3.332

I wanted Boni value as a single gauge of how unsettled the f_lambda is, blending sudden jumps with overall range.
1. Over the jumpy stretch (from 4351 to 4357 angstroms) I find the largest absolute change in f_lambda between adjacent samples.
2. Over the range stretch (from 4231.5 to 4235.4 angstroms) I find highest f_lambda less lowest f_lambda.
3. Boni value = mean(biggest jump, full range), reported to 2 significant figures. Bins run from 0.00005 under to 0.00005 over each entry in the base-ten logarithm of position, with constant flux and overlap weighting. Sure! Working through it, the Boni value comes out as 0.24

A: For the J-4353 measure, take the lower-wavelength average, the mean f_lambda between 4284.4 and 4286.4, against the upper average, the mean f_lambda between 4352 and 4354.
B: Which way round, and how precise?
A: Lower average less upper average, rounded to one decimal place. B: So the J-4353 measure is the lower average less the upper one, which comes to 1.0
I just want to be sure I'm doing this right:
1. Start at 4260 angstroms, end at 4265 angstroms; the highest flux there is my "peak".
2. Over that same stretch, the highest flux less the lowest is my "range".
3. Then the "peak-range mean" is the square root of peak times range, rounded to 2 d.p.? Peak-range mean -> 1.63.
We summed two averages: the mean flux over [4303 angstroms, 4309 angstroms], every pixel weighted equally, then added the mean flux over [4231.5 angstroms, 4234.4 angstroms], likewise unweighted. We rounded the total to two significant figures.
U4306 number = 6.5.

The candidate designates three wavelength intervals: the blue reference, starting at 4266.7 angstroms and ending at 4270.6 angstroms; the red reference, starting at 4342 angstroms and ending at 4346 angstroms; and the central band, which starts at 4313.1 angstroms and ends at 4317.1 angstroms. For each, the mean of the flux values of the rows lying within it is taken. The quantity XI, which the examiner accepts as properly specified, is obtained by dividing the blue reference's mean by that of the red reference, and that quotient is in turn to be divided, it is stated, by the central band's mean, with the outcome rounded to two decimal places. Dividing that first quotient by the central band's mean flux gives 0.38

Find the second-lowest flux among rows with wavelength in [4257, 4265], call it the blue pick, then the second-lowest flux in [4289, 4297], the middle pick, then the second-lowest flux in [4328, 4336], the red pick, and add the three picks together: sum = 9.33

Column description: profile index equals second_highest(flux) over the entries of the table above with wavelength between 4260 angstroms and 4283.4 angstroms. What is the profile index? 3.591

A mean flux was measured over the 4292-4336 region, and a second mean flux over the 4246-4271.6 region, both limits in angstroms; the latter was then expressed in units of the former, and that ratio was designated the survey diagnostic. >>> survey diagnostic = 0.99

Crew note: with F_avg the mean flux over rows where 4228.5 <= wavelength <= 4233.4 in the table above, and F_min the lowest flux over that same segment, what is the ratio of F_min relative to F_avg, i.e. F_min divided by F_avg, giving 0.97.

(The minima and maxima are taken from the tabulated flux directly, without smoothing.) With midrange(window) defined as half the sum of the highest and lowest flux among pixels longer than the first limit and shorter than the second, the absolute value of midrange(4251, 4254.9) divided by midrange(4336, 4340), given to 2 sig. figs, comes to 0.97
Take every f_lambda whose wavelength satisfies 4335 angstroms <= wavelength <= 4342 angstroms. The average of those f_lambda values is 3.45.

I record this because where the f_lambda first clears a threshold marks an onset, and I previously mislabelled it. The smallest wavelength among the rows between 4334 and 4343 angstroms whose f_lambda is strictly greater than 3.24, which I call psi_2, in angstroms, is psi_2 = 4334.51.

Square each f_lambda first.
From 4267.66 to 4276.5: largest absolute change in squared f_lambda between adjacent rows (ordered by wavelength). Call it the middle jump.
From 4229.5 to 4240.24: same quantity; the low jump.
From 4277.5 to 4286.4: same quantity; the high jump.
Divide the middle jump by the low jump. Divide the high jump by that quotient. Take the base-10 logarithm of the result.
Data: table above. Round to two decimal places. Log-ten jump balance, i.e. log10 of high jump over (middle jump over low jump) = 0.63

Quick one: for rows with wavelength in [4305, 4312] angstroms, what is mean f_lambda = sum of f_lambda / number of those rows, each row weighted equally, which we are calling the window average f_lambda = 3.27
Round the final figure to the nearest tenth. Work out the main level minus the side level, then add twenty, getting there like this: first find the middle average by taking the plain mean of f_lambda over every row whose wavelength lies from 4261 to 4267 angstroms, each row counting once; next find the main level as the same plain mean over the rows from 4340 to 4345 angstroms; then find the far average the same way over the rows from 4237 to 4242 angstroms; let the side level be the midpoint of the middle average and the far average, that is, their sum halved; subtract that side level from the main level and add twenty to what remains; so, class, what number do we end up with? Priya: 19.8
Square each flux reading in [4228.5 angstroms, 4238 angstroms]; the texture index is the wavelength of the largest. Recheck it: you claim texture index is 4235.85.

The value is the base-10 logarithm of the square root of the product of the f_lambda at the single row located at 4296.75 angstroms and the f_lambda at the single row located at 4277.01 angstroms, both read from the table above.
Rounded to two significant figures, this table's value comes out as 0.48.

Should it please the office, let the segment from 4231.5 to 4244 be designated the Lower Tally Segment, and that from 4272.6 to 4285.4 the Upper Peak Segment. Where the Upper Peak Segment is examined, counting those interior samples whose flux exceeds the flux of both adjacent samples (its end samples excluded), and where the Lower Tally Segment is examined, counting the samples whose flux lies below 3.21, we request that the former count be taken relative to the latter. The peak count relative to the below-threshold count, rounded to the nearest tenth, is 2.0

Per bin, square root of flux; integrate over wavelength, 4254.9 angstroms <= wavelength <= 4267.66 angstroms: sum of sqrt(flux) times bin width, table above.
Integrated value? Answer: 23.1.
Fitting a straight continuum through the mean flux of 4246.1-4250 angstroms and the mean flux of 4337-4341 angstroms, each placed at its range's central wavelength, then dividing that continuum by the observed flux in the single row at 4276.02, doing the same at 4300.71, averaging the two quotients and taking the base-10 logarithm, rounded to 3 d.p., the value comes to 0.016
